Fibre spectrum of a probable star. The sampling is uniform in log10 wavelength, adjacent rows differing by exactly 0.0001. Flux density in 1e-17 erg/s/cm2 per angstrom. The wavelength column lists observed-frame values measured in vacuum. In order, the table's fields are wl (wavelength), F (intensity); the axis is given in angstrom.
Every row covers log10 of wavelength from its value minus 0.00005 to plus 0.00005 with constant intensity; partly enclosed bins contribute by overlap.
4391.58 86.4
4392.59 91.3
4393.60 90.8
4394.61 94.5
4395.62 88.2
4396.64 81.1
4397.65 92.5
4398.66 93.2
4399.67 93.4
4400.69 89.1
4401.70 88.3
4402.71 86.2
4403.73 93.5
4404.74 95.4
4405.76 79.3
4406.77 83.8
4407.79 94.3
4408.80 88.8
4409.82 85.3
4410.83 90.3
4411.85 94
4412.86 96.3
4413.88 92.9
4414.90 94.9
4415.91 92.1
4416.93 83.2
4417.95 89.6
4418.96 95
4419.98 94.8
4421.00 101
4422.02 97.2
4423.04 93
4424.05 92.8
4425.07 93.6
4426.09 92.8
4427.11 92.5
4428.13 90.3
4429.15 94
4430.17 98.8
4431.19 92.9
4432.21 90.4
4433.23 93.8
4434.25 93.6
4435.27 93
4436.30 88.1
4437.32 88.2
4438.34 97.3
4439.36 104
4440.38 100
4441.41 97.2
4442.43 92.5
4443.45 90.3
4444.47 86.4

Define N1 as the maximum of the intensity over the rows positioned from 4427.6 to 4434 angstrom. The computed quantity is 98.8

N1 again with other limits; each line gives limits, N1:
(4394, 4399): 94.5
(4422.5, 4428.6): 93.6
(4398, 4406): 95.4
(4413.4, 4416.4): 94.9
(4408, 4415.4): 96.3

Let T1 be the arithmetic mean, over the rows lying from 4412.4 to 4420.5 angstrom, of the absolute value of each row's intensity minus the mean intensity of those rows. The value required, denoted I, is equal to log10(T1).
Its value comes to 0.48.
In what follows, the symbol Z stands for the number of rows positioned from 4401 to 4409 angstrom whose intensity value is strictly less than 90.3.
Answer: 5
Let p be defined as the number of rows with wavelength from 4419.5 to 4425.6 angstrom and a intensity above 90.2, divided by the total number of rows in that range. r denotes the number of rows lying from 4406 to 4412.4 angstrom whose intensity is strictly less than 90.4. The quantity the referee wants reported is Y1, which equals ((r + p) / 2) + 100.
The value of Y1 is 102.5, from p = 1.0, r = 4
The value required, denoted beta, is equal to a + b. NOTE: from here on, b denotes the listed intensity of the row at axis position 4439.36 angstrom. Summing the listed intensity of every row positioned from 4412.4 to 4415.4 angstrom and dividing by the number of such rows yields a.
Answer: 199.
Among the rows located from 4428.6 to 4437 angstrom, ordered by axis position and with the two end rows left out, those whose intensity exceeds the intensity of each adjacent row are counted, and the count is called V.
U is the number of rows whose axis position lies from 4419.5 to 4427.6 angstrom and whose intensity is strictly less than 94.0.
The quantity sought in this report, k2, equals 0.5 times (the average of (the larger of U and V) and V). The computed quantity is 1.75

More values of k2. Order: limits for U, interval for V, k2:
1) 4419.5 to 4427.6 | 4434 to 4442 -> 1.50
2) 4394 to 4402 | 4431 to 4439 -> 2.00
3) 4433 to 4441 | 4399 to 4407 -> 1.50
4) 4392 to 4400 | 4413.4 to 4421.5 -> 2.25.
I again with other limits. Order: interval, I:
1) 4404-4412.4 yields 0.66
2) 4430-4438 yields 0.41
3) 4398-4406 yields 0.61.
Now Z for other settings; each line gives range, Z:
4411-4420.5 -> 2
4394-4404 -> 5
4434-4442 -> 2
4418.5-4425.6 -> 0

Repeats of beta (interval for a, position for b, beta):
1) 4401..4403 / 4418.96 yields 182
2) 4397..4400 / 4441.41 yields 190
